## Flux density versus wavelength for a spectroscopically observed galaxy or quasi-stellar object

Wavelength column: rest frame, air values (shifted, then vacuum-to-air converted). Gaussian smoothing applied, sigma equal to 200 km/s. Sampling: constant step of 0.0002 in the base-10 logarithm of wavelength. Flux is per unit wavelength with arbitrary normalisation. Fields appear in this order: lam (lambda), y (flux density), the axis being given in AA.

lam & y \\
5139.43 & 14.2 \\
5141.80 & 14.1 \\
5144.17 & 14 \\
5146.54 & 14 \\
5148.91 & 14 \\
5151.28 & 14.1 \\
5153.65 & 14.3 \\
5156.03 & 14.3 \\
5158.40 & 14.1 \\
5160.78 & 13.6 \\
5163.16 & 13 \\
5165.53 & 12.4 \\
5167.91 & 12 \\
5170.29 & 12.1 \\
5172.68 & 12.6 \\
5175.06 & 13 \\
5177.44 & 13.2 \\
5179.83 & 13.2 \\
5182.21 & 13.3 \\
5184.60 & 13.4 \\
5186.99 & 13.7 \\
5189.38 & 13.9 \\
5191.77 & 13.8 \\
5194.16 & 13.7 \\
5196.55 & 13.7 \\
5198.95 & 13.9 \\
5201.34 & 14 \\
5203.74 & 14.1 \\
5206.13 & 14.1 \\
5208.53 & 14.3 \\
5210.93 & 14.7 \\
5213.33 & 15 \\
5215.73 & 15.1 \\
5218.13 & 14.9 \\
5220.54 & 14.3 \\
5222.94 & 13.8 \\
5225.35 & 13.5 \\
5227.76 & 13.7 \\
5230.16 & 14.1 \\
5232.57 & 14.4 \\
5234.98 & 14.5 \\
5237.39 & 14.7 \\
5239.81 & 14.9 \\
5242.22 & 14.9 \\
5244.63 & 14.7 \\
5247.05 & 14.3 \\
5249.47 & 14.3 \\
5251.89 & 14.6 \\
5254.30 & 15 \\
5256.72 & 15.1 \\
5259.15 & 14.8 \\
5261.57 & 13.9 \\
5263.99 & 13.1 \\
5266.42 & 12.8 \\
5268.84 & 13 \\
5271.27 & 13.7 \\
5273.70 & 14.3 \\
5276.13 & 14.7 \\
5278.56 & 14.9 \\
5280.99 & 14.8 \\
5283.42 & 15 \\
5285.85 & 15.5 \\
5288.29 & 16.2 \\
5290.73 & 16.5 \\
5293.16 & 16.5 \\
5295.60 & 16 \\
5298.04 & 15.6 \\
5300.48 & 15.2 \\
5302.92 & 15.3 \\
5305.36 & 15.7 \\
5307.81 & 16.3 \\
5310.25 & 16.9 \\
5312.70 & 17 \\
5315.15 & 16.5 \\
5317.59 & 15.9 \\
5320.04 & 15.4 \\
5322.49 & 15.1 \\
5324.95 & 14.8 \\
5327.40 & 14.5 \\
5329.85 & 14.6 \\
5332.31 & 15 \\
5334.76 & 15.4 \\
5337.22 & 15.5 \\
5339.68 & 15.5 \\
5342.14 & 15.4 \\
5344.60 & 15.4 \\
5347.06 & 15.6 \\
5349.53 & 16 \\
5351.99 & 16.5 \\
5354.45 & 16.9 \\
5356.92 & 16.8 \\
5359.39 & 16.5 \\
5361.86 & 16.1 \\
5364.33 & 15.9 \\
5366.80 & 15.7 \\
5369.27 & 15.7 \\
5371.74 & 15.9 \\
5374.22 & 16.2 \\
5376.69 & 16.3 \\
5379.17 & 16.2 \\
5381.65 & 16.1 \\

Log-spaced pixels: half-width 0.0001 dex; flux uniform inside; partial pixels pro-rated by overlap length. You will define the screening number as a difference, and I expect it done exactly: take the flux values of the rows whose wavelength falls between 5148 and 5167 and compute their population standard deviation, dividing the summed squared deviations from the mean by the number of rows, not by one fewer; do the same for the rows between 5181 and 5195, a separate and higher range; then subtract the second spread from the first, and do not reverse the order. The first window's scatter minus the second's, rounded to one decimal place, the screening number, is 0.4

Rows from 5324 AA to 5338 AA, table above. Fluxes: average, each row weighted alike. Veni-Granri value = 15.0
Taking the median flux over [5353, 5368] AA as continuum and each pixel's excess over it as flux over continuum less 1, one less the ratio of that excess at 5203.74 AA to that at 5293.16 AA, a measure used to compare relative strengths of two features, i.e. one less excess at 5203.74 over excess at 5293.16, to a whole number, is 12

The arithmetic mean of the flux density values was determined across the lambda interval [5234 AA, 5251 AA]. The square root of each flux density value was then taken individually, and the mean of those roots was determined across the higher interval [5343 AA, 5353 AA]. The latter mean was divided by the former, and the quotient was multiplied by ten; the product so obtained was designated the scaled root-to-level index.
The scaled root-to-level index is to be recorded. 2.7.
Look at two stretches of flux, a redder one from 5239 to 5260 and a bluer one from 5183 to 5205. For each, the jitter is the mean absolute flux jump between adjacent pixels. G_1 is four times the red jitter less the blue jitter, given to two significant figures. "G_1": 0.71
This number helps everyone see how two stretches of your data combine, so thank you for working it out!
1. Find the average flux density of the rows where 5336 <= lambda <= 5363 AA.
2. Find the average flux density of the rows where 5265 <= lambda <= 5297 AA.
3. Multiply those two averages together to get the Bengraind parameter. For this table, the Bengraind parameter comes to 239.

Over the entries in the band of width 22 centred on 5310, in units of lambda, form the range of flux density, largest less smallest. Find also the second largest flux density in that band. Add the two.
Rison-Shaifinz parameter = 18.7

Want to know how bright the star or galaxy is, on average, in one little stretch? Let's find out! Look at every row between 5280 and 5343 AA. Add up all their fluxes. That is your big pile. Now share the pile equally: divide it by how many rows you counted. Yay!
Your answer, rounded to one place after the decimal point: 15.6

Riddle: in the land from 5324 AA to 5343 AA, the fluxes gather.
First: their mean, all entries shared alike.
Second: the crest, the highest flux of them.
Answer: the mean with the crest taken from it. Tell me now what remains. -0.41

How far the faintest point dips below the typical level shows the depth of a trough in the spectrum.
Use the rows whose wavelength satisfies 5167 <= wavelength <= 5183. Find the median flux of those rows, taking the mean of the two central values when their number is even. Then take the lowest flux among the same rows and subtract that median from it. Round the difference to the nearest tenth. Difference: -1.0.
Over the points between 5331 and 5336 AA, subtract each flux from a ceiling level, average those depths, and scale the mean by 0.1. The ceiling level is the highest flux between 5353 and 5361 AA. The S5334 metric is 0.17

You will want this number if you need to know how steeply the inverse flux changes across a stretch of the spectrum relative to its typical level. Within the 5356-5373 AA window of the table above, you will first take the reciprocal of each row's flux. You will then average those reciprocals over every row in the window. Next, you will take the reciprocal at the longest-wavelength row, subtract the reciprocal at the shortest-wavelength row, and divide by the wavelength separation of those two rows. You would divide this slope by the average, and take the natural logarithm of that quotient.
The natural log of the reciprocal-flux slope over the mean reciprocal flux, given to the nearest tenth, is -5.6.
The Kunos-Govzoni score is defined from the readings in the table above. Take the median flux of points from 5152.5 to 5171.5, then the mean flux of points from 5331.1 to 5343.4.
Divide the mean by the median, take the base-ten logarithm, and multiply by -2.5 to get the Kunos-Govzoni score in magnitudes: -0.16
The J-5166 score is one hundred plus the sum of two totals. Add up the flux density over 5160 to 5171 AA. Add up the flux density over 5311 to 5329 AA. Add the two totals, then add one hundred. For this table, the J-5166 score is 272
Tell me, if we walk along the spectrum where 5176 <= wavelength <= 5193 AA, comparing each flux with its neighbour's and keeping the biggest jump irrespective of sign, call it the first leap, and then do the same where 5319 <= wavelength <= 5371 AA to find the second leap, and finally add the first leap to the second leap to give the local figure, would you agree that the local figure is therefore 0.80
